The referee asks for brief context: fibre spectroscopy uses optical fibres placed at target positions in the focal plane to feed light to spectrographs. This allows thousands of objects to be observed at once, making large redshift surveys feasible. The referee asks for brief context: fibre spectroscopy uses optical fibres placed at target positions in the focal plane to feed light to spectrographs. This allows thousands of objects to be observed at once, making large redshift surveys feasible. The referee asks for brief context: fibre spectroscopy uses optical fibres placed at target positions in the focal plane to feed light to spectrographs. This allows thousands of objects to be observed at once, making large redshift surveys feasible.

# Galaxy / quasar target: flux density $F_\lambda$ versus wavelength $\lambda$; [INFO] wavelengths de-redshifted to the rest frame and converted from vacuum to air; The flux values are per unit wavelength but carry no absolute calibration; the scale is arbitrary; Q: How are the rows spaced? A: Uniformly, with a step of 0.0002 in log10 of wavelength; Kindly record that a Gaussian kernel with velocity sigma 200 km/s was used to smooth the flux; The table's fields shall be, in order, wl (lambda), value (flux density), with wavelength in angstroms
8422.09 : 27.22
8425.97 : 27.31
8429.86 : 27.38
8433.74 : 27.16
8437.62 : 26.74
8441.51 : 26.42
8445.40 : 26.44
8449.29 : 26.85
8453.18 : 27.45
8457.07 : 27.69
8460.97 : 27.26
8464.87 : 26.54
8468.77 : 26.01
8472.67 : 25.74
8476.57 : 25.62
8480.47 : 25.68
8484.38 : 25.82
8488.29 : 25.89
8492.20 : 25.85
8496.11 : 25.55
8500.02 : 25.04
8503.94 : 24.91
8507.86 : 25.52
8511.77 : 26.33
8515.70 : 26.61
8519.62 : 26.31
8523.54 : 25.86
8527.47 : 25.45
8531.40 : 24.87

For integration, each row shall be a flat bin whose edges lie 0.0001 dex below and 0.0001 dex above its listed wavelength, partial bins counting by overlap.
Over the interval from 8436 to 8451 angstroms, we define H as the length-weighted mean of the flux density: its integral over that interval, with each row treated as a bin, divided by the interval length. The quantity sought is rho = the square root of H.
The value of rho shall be 5.16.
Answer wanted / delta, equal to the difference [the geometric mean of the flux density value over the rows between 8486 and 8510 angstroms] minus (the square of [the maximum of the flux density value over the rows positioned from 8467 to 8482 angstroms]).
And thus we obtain -651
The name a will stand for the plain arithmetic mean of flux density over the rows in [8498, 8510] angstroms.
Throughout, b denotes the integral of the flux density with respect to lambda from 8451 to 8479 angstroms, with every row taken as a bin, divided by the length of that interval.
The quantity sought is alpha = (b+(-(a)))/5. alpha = 0.3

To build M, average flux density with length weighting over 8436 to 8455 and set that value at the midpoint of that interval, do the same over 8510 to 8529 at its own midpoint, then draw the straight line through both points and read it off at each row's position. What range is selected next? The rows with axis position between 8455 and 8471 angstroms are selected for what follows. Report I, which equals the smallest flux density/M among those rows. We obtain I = 0.979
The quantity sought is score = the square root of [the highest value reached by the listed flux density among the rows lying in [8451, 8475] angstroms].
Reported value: 5.26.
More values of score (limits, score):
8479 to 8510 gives 5.09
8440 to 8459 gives 5.26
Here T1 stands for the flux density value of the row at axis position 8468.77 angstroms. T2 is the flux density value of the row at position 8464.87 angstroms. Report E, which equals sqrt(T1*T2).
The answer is 26.3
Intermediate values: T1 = 26.01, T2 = 26.54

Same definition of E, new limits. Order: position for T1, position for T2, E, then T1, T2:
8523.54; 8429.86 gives 26.6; 25.86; 27.38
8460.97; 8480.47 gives 26.5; 27.26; 25.68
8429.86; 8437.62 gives 27.1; 27.38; 26.74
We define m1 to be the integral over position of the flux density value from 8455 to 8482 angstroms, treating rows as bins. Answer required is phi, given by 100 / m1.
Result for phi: 0.140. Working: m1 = 712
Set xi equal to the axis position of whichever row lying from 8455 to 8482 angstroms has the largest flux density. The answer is 8457.07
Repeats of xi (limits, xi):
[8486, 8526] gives 8515.70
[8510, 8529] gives 8515.70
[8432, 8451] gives 8433.74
